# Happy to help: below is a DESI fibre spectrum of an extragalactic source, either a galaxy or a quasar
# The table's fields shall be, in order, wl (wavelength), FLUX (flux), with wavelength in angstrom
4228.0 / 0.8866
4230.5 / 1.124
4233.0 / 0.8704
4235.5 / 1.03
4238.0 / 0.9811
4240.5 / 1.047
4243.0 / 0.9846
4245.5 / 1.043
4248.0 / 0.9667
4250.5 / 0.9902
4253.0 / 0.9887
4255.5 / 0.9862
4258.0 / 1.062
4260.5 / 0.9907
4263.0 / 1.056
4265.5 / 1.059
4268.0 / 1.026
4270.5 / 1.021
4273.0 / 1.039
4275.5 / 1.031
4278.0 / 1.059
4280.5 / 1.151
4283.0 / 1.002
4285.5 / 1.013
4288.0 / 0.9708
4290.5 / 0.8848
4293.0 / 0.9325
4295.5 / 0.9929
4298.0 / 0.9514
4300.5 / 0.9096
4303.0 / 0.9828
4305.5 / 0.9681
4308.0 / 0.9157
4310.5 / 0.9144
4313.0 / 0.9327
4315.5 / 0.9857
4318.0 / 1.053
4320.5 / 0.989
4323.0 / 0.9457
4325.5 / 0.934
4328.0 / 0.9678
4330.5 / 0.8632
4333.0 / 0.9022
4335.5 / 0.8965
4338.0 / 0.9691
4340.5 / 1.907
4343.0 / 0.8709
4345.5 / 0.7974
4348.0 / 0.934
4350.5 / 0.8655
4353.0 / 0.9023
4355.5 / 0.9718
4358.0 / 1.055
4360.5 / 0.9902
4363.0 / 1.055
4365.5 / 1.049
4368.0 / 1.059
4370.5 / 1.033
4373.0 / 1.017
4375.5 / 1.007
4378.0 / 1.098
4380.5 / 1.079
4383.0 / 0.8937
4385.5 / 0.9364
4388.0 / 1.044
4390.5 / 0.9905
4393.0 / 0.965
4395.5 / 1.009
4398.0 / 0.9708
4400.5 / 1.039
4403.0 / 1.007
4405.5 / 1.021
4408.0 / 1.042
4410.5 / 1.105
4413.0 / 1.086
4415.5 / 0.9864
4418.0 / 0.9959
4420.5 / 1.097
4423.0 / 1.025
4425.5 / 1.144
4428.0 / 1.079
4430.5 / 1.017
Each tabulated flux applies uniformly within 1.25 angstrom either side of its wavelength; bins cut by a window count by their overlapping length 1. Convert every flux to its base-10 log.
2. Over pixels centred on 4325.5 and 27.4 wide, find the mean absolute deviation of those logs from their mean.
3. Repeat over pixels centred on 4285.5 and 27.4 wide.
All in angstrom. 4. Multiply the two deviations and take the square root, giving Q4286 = 0.0201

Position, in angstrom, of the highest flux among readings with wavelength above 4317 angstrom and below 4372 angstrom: 4340.5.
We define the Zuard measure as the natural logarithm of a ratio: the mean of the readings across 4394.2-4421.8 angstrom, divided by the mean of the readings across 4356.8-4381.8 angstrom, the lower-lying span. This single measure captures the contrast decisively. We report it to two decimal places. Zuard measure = -0.01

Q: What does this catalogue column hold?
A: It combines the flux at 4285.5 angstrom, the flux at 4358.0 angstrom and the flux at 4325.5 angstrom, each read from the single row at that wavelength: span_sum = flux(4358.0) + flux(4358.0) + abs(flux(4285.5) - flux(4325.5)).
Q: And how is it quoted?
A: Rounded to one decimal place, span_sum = 2.2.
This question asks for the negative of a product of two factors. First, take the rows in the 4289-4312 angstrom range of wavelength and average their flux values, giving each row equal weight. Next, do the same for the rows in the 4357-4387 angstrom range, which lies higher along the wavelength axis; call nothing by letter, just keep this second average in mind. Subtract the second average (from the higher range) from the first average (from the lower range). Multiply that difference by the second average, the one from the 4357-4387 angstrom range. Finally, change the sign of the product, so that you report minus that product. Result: 0.085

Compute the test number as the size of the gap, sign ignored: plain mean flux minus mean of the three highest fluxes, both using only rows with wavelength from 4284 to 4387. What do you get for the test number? 0.38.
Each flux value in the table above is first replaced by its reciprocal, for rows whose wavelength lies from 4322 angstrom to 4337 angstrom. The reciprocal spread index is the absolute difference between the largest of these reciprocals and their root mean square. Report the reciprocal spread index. 0.067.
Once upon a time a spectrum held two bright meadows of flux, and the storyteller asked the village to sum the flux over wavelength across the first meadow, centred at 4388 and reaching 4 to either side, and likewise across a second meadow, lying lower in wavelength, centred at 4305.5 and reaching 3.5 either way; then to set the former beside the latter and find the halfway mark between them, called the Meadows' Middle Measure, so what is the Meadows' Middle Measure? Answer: 7.3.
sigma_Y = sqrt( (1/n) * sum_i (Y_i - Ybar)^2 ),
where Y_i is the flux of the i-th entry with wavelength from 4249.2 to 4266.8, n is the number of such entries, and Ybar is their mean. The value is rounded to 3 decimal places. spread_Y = 0.035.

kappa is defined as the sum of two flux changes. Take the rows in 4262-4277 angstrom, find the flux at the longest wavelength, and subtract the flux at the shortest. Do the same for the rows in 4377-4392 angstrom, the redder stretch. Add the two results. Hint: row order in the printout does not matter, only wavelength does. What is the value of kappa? -0.13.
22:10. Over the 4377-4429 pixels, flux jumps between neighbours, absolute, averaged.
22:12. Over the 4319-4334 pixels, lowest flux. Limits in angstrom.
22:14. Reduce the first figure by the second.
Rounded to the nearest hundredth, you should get -0.80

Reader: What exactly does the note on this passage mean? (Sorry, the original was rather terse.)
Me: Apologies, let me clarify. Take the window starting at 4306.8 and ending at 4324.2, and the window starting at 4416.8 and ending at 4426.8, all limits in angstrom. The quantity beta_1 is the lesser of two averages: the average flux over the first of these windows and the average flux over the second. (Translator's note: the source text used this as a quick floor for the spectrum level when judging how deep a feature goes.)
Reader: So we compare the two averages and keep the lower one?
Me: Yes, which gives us 0.96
